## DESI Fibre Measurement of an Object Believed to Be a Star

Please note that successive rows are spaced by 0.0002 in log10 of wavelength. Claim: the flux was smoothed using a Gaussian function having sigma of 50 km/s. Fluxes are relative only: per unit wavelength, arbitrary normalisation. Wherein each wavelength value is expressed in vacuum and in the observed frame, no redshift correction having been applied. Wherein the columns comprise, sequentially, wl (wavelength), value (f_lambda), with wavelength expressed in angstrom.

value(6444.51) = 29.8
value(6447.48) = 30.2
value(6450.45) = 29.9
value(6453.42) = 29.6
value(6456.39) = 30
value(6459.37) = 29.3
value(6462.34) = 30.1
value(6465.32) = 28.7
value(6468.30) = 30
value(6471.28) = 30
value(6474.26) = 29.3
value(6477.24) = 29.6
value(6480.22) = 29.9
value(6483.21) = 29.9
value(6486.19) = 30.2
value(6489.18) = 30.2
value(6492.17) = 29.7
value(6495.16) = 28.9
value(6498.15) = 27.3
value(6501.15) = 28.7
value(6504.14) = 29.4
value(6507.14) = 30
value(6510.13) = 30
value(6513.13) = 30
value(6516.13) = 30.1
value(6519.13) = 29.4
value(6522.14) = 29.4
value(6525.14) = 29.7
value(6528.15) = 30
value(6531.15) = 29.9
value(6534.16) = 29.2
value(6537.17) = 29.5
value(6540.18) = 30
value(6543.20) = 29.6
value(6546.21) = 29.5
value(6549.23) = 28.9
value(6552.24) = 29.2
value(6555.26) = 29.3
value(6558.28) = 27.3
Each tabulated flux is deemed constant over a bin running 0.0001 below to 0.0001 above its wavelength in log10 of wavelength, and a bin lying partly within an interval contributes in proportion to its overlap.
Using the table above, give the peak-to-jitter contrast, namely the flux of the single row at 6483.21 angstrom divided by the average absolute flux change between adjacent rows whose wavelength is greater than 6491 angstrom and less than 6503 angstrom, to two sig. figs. 24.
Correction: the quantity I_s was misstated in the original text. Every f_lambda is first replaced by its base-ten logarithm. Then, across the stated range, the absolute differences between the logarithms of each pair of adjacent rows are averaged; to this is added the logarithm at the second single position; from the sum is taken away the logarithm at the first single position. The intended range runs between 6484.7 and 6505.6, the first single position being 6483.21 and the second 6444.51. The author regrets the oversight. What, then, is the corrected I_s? 0.011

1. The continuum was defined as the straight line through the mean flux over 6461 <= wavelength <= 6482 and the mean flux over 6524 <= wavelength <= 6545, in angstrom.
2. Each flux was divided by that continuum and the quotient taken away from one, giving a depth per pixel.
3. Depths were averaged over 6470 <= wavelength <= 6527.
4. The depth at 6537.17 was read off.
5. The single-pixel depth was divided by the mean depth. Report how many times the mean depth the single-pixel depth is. 2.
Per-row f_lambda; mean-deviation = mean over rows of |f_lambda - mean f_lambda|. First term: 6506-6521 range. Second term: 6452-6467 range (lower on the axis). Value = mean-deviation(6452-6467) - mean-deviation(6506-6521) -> 0.2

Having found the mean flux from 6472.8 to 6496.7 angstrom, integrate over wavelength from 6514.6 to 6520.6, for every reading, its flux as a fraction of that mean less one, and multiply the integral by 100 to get 1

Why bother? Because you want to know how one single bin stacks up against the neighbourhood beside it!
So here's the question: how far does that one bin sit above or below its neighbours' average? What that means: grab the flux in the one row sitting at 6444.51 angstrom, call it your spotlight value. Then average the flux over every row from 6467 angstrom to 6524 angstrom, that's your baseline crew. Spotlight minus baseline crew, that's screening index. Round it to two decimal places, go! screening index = 0.22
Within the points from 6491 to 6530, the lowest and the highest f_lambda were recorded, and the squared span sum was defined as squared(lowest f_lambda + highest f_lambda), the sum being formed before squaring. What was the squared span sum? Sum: 3295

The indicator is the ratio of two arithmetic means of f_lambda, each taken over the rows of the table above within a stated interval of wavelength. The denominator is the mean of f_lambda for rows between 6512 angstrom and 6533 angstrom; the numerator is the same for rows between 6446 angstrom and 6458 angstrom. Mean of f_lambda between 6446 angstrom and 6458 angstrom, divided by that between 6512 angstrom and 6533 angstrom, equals 1.00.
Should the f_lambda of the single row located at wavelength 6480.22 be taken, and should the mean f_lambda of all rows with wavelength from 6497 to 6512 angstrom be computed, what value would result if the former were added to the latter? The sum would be 59.0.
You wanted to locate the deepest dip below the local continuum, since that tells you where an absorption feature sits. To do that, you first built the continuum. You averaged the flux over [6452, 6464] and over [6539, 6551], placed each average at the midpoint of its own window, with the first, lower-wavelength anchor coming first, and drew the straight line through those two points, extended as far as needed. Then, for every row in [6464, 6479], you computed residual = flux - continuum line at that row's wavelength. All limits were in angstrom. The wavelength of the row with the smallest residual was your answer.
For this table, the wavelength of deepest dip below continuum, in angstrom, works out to 6465.32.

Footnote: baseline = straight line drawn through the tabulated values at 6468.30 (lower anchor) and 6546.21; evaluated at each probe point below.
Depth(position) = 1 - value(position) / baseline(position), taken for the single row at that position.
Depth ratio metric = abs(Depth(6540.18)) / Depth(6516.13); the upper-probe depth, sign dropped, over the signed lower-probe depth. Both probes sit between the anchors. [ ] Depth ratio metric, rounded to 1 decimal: -1.1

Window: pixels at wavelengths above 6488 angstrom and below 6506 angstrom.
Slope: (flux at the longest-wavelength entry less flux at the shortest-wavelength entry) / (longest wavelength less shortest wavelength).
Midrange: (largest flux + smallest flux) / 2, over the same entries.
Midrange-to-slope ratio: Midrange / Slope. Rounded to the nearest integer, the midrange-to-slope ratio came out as -538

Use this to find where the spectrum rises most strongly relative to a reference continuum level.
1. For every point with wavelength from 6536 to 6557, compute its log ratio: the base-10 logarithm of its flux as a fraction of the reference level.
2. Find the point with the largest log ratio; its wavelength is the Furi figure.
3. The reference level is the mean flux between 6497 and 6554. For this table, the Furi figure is 6540.18 angstrom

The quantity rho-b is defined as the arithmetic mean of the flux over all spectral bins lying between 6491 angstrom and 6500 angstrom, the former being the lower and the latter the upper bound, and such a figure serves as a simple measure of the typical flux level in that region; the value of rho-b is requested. 28.6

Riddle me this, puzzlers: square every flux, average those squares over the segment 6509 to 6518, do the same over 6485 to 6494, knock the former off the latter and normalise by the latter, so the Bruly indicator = 0.00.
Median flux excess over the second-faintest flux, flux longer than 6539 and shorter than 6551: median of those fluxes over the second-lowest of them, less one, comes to 0.002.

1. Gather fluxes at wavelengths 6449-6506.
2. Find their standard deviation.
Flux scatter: 0.7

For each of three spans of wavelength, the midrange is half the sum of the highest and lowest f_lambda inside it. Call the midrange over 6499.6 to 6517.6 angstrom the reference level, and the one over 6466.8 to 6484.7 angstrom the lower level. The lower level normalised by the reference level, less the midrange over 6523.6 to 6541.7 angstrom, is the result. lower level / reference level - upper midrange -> -28.6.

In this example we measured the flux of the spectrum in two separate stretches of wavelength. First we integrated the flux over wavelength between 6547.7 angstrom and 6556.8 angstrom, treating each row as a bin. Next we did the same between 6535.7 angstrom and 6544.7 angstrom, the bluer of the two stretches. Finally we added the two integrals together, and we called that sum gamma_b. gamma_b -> 532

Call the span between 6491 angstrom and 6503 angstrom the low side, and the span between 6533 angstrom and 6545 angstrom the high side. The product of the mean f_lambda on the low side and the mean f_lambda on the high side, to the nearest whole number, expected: 847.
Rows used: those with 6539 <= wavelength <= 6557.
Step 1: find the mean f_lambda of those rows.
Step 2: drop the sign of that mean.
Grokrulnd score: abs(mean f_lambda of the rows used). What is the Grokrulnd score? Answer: 29.4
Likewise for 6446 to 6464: 29.8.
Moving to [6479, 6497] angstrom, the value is 29.8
